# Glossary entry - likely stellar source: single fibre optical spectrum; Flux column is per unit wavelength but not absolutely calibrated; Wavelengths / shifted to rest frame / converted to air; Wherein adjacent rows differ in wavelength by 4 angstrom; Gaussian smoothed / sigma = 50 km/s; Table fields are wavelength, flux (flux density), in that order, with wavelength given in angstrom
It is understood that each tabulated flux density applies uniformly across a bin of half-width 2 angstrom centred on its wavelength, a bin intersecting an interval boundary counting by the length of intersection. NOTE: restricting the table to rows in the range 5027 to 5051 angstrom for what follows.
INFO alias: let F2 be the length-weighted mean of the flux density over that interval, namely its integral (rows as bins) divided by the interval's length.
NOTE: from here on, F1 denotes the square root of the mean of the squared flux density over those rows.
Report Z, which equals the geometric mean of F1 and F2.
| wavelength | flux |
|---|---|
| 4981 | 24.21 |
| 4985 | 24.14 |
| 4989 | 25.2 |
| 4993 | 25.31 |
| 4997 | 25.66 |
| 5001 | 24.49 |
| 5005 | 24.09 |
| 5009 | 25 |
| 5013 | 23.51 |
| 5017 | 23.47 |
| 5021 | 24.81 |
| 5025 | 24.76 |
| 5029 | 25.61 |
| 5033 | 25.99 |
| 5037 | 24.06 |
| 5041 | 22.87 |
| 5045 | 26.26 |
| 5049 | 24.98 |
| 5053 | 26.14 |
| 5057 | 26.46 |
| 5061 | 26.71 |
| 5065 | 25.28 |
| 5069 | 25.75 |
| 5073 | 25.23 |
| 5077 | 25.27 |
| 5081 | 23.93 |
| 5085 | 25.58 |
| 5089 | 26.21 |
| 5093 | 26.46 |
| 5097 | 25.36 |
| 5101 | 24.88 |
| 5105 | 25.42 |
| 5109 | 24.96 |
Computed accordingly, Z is 25.0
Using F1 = 25.0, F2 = 25.0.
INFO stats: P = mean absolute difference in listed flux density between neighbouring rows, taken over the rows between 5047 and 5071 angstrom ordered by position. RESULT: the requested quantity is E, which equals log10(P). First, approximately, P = 0.73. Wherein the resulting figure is -0.14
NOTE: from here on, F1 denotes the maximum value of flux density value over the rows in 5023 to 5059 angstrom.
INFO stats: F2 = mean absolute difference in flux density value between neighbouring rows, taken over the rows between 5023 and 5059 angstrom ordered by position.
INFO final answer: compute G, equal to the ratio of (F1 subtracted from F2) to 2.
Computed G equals -12.6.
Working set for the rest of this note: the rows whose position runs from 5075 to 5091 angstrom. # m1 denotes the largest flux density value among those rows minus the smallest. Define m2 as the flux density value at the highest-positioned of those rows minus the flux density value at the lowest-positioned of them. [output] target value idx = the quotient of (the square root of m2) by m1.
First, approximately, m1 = 2.3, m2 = 0.94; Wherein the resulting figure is 0.43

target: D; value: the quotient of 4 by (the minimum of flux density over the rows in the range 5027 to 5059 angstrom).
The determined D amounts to 0.175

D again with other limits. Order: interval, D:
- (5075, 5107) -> 0.167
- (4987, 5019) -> 0.170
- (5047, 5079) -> 0.160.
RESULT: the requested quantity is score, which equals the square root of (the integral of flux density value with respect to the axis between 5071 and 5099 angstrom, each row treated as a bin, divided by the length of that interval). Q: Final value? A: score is 5.04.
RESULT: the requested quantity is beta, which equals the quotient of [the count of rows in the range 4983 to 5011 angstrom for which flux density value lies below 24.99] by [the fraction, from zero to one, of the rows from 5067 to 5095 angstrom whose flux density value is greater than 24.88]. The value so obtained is 3.5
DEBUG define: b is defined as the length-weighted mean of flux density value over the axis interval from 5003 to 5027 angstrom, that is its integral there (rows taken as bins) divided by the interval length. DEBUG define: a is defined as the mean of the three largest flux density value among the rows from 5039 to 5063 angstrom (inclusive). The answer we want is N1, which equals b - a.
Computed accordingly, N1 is -2.20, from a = 26.5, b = 24.3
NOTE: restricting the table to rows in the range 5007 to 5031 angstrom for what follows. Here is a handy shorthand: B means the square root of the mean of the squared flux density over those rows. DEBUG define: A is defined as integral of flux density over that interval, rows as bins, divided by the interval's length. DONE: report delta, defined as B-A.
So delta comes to 0.013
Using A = 24.53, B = 24.5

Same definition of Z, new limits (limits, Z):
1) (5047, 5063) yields 26.1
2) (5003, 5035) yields 24.7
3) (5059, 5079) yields 25.7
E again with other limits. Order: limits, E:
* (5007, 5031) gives -0.12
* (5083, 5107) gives -0.22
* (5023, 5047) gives 0.19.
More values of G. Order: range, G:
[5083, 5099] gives -12.9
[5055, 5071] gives -13.0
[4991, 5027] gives -12.5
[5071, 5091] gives -12.6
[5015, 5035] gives -12.7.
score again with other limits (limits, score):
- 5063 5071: 5.05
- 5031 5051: 4.98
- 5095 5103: 5.01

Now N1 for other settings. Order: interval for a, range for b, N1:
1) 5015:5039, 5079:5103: -0.07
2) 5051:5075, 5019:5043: -1.75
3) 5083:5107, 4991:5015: -1.41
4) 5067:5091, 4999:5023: -1.62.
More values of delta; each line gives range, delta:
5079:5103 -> 0.014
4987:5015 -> 0.010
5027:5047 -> 0.033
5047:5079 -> 0.007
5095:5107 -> 0.001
